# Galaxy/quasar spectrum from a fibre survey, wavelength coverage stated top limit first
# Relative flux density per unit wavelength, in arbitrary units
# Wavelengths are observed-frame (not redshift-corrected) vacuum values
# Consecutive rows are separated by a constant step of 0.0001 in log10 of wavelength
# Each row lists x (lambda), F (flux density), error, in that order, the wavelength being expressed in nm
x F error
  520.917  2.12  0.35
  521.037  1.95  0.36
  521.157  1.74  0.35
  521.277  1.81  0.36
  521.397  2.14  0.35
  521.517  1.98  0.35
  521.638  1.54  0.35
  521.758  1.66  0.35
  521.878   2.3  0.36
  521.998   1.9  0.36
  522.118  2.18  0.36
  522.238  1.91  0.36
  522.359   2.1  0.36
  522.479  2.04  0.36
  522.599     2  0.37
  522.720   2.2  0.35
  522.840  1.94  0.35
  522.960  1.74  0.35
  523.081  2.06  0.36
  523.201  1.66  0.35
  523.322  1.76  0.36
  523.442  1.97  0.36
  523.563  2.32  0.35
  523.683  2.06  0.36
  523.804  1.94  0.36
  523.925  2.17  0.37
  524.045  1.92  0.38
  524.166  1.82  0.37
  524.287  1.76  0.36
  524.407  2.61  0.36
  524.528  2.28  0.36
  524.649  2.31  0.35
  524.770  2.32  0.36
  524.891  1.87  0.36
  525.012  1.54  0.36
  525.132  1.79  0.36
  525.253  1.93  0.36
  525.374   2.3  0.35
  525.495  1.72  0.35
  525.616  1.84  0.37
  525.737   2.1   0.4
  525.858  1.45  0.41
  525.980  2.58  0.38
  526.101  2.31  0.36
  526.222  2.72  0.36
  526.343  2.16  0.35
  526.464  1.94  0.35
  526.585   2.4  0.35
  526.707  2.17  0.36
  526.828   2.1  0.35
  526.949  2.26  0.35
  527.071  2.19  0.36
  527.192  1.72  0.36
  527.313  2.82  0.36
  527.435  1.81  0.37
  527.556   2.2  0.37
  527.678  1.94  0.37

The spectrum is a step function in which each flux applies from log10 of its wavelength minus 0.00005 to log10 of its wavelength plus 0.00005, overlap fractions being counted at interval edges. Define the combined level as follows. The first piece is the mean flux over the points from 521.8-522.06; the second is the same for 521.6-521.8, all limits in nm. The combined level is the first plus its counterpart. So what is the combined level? 3.7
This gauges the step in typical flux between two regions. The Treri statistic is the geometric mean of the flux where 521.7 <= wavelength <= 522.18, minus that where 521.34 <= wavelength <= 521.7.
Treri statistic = 0.13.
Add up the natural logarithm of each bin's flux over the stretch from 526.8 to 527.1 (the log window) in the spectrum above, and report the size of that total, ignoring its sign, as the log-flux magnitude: 2.3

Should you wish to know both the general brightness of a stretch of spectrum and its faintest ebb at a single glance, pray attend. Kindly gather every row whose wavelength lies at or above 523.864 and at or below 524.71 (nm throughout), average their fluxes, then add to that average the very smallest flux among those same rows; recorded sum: 3.88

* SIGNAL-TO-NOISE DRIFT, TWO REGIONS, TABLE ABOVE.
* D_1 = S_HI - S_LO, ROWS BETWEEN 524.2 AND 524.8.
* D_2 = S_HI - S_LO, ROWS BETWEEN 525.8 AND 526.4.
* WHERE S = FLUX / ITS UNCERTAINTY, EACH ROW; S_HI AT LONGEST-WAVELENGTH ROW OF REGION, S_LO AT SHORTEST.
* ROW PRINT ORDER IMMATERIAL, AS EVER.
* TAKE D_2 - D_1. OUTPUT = 1.1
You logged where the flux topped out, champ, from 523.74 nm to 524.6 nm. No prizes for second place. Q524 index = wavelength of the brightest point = 524.407 nm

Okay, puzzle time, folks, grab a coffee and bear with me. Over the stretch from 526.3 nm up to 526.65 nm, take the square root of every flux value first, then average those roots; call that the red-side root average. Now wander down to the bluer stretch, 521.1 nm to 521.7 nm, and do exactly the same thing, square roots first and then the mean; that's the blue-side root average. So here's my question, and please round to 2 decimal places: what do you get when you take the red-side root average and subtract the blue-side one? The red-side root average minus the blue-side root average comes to 0.12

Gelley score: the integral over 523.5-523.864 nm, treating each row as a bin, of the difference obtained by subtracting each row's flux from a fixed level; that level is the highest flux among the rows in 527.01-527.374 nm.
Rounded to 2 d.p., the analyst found 0.26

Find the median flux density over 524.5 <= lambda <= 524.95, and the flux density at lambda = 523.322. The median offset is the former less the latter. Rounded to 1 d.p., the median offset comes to 0.5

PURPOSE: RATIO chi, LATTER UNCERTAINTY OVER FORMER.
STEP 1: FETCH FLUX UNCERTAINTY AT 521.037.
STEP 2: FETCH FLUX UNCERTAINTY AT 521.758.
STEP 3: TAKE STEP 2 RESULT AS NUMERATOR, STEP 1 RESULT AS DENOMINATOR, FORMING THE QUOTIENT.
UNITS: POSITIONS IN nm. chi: 0.972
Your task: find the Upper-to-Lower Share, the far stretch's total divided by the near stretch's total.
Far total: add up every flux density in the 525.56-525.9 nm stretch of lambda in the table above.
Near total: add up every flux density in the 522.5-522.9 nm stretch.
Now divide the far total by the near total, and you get 0.88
